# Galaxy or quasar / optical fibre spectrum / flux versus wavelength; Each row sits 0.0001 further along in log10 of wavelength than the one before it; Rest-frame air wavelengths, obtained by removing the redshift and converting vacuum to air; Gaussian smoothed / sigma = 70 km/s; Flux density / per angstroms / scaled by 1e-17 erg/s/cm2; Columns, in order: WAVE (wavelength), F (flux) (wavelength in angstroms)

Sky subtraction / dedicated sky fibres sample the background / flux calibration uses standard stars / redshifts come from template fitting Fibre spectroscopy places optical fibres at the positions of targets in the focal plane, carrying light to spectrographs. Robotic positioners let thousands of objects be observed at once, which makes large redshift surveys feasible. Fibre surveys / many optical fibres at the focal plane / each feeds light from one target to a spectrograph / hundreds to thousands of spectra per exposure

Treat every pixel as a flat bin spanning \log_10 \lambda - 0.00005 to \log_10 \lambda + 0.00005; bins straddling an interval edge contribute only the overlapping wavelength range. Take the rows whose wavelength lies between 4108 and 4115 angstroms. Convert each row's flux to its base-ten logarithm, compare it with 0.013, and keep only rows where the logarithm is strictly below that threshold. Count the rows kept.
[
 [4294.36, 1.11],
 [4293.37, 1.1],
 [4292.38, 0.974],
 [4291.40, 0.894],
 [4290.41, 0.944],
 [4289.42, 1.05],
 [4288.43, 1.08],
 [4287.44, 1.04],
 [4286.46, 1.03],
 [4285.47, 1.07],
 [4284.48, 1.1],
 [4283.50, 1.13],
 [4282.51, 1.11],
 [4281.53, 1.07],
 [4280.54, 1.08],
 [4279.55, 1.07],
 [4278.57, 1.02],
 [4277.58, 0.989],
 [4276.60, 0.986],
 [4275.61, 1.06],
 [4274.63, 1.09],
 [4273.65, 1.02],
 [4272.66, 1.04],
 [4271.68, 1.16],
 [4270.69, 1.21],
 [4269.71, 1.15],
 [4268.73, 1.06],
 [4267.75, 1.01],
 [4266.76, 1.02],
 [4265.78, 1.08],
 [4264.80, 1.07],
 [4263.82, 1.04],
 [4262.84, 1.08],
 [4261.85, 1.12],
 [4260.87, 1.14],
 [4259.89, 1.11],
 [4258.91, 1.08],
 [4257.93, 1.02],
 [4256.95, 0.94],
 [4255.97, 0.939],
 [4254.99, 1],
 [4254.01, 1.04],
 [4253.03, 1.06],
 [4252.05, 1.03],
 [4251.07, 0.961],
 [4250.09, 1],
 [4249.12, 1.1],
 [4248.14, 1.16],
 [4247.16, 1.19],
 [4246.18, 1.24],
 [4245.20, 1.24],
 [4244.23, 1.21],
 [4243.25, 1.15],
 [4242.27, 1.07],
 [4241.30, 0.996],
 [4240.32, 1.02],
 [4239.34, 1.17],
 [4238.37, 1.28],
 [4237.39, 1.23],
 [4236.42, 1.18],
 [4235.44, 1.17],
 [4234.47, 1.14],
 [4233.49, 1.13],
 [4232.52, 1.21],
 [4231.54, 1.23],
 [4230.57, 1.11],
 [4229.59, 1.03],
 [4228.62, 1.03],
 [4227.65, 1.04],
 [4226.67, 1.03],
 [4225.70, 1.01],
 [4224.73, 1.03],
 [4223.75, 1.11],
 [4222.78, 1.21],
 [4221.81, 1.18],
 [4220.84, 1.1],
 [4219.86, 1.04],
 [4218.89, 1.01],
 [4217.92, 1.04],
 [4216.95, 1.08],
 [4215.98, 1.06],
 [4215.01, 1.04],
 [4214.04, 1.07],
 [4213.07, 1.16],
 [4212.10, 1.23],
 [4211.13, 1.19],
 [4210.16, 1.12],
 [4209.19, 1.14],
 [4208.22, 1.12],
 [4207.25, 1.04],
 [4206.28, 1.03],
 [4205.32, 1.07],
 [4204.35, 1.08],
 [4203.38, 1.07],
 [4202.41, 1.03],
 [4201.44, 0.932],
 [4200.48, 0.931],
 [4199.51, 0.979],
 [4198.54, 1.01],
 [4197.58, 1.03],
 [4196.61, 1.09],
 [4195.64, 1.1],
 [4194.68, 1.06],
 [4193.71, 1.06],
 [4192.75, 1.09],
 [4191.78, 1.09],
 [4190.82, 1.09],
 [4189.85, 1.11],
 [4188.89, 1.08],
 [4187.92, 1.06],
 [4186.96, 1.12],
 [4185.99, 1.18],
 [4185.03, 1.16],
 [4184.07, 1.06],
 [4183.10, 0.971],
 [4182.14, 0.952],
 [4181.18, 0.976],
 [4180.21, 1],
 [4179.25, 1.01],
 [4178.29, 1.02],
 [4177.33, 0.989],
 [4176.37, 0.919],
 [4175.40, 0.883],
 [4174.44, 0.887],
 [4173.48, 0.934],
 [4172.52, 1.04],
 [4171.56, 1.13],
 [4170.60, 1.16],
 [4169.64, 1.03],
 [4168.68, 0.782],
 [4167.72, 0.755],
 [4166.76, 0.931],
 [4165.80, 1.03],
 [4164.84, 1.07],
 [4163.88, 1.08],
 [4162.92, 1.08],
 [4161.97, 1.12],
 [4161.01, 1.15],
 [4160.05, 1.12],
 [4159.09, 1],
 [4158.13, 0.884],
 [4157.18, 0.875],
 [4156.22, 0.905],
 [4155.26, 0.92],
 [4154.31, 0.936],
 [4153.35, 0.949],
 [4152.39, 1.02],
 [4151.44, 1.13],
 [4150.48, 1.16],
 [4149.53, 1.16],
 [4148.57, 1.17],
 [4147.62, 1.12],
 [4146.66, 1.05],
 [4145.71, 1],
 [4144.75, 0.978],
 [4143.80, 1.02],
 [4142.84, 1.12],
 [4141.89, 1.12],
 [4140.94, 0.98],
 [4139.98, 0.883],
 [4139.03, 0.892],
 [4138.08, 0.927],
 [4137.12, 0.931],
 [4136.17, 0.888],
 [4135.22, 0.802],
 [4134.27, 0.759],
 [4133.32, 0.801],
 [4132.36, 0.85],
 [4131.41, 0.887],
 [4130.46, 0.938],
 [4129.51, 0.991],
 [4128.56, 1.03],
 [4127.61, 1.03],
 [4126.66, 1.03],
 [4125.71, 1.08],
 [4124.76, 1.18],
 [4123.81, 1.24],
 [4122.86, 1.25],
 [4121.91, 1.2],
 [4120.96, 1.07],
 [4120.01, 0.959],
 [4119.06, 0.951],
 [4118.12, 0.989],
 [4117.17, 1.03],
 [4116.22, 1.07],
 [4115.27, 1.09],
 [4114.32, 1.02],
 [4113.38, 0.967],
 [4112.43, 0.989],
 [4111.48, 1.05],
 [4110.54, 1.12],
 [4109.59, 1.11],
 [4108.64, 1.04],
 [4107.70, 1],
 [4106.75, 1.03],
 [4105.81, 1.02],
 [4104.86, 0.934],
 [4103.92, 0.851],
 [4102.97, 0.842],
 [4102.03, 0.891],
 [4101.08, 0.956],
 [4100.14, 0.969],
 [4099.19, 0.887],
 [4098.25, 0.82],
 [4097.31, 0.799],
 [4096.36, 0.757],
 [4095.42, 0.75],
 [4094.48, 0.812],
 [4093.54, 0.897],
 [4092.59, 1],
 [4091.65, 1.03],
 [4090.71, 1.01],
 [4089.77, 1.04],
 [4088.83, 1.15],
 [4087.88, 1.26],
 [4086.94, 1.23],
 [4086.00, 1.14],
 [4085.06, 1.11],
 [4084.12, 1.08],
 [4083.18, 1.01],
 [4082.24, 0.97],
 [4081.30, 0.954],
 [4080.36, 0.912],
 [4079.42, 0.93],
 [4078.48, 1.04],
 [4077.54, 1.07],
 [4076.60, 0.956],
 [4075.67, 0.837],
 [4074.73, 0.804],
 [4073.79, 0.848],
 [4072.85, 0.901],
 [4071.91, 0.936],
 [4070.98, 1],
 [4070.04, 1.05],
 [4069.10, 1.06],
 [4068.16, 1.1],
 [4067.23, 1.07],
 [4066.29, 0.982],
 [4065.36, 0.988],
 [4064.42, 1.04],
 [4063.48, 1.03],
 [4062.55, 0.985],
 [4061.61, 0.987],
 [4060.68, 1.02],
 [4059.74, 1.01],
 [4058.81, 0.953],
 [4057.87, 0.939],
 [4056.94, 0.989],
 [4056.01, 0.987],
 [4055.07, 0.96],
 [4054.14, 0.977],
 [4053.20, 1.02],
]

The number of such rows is 3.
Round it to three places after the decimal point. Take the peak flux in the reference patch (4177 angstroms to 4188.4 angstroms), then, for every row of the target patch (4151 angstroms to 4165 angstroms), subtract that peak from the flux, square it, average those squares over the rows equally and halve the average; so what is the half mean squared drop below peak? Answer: 0.018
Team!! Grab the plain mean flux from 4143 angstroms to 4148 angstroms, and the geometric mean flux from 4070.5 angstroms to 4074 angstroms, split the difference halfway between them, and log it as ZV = 0.98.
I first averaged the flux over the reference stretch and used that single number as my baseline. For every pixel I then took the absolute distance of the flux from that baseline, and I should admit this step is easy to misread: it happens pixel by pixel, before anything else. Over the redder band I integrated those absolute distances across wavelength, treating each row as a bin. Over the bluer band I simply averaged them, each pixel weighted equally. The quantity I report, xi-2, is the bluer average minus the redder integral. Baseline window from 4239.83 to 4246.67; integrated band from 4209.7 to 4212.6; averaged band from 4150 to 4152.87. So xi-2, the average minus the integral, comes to -0.115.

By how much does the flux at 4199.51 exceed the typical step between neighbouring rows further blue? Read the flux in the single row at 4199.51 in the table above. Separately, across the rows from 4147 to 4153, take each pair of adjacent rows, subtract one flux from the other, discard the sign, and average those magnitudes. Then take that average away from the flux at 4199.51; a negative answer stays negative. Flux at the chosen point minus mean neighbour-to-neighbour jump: 0.939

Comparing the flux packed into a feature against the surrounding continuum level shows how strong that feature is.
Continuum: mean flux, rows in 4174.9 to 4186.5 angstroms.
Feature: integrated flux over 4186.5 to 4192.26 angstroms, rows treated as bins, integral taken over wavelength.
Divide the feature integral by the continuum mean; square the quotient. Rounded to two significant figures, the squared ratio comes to 39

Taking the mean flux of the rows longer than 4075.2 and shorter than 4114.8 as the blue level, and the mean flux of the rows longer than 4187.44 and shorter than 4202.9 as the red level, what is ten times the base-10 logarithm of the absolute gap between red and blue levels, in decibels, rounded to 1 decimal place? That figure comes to -11.9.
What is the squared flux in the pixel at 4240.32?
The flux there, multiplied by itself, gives 1.04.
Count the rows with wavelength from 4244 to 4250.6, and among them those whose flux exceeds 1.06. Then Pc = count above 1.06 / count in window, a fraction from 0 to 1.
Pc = 0.86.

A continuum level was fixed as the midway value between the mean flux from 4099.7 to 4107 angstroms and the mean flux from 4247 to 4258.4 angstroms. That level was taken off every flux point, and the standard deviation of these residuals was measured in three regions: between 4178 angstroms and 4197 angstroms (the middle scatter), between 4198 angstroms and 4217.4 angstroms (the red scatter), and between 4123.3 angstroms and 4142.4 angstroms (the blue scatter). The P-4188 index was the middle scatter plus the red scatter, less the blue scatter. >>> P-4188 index 0.01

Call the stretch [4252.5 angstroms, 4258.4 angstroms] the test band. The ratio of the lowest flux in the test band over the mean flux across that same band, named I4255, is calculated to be 0.939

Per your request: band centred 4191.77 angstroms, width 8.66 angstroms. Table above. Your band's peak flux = 1.11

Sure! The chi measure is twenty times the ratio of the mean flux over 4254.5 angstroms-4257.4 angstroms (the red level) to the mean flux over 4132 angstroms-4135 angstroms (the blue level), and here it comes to 24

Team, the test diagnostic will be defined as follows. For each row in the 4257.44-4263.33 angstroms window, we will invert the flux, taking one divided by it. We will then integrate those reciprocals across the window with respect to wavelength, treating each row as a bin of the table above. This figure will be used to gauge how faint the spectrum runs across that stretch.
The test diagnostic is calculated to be 5.40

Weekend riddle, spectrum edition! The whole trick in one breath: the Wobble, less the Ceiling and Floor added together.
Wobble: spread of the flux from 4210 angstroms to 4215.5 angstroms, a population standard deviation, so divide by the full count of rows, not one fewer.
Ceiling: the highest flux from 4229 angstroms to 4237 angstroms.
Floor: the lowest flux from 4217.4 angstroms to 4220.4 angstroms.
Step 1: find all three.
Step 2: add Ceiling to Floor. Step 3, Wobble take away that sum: -2.17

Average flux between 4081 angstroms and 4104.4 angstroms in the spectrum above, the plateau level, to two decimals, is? 0.97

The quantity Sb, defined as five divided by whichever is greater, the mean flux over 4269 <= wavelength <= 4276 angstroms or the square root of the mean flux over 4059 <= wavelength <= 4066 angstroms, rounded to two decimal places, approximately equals 4.53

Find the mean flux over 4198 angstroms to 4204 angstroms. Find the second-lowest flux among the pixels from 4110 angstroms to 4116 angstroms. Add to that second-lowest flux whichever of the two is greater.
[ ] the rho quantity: 1.98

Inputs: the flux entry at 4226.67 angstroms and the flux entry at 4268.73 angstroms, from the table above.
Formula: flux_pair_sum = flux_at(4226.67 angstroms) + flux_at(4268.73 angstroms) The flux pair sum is 2.09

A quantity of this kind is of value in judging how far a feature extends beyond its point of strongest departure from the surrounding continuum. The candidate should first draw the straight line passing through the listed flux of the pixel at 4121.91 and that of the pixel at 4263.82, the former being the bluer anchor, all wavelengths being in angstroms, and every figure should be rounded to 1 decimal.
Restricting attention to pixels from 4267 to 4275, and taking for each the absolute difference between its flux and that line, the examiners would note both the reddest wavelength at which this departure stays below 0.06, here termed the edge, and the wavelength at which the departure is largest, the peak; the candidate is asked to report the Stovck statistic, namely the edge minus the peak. 3.0 angstroms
